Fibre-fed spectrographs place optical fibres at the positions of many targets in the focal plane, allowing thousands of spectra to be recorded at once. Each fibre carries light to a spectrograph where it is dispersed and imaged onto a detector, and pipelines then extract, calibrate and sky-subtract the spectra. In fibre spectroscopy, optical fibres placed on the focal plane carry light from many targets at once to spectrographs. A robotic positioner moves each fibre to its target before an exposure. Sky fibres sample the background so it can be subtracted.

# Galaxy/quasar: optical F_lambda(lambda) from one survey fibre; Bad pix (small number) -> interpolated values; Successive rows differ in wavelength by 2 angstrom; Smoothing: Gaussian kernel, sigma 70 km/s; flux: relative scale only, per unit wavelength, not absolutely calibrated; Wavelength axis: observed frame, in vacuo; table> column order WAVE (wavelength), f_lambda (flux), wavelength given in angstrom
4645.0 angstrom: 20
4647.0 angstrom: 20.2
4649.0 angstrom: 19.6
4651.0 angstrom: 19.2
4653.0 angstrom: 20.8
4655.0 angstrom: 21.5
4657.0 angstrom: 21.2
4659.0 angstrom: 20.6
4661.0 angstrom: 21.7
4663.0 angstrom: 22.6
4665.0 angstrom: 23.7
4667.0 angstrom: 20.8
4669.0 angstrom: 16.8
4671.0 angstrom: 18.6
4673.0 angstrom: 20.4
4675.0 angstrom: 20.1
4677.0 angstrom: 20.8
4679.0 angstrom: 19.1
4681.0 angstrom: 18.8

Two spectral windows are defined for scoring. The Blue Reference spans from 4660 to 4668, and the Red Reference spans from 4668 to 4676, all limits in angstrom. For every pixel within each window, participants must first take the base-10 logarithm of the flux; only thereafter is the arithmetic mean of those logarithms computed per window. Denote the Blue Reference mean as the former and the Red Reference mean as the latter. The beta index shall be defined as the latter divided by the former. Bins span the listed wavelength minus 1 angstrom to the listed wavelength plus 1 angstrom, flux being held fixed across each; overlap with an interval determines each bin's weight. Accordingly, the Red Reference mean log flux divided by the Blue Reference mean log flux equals 0.95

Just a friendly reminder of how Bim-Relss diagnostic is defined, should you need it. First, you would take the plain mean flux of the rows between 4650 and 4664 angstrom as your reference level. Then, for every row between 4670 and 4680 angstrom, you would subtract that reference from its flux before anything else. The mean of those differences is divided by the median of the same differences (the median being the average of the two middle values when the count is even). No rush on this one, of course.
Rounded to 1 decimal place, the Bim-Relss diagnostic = 1.3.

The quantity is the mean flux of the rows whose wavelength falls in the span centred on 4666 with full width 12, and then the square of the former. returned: 428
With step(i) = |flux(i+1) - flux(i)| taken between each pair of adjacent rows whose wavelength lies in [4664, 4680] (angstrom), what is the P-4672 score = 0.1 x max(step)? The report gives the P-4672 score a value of 0.40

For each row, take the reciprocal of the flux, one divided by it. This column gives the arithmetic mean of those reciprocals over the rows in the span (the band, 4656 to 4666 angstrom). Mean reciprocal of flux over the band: 0.0456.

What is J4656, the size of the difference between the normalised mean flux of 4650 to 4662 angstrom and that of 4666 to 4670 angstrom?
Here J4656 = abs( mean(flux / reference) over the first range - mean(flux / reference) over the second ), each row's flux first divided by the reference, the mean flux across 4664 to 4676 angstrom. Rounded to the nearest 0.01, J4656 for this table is 0.10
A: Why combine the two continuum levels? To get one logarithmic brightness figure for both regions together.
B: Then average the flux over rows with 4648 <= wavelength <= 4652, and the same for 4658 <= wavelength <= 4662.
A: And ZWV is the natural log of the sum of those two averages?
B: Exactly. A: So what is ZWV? 3.70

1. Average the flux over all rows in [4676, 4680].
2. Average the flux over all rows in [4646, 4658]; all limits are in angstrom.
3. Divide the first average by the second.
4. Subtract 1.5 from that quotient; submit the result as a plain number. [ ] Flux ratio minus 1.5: -0.52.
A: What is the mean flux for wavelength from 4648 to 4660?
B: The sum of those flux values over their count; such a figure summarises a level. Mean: 20.5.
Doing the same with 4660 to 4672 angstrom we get 20.7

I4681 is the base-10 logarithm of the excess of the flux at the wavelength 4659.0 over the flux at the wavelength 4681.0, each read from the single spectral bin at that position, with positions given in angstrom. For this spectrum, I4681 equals 0.26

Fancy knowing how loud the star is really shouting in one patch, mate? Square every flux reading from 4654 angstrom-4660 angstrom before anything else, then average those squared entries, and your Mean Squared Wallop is 445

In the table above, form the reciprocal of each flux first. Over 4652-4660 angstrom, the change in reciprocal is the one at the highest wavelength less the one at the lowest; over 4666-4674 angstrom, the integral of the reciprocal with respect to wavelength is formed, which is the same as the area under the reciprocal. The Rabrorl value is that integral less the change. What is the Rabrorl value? 0.42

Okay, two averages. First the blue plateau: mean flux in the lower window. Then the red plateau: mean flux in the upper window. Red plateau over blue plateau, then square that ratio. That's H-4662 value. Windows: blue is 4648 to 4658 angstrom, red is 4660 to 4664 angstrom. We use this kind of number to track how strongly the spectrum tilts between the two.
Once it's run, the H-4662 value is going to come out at 1.17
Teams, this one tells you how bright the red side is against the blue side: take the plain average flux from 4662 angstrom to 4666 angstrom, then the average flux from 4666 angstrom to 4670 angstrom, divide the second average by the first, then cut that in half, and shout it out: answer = 0.41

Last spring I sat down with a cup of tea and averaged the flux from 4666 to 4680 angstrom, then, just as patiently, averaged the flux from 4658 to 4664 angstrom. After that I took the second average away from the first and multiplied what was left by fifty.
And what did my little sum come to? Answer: -106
